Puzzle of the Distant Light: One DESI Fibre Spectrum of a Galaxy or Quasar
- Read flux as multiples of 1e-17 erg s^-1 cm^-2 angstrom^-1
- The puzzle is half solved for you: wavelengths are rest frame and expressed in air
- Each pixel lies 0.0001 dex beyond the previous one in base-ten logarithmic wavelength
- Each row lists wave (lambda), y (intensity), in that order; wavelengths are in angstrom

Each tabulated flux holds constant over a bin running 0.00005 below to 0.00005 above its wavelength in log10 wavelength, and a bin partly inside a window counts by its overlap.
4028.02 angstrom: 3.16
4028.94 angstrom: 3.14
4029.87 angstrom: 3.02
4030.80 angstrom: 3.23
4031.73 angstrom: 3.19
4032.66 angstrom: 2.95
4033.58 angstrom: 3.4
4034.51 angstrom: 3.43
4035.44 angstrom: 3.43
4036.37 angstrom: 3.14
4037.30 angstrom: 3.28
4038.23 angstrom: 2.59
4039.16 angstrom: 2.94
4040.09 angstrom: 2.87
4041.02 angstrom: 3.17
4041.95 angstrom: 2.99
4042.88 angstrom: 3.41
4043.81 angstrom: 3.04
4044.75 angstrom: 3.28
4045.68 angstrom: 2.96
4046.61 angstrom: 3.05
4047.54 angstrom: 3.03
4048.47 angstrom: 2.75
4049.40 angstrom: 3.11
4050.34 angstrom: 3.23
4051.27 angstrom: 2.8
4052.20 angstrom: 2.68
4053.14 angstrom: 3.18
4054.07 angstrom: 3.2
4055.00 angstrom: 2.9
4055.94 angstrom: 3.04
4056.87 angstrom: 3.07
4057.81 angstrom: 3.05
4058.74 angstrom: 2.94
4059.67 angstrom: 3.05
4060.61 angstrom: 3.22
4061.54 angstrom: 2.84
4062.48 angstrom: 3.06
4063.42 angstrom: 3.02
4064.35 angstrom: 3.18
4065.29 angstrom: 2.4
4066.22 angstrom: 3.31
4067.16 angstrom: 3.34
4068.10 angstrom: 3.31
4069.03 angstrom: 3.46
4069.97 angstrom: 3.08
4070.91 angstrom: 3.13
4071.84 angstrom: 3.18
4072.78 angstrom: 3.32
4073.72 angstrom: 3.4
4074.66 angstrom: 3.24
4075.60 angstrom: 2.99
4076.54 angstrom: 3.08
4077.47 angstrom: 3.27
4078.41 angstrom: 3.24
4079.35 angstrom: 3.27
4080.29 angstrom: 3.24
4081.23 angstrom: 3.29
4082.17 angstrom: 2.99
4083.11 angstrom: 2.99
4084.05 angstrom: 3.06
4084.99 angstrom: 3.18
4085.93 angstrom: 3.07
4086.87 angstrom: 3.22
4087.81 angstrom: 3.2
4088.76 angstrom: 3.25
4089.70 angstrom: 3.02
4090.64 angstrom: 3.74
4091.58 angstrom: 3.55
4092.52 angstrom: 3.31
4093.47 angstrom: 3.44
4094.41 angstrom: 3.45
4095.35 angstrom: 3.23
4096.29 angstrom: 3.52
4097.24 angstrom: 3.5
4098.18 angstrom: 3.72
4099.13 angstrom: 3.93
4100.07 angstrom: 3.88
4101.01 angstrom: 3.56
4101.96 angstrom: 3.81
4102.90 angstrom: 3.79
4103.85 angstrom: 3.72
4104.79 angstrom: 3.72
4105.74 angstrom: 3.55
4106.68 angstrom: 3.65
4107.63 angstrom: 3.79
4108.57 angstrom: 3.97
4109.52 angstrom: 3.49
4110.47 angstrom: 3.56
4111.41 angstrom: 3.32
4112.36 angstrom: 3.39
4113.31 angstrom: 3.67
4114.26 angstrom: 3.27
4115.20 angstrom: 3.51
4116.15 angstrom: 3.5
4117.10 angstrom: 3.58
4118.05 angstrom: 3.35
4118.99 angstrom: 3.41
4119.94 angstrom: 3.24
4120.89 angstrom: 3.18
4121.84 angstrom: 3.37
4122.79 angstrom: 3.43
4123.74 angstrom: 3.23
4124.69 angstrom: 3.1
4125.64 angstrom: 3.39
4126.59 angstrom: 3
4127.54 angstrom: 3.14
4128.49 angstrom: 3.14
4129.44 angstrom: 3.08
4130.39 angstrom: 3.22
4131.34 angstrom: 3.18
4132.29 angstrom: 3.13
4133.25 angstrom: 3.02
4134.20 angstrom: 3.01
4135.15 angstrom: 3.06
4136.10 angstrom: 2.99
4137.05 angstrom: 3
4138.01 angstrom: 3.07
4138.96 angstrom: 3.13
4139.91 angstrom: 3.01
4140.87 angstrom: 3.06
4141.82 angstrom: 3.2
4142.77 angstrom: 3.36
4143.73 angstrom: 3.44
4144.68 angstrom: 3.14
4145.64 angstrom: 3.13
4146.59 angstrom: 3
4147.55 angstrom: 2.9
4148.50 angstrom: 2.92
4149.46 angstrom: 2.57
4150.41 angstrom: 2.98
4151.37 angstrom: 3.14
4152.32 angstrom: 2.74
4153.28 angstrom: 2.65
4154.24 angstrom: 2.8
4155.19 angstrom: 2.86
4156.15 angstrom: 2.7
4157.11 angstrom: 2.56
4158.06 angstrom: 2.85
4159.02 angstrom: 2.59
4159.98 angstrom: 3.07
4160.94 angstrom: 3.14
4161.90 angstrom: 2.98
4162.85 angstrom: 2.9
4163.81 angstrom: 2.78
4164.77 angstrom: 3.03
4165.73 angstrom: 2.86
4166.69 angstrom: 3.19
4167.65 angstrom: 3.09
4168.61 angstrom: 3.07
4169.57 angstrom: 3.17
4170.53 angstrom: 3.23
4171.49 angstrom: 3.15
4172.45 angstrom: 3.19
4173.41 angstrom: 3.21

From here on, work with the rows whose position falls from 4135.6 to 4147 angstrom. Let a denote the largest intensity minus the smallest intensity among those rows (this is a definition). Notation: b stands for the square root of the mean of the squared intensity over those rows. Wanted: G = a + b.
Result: 3.6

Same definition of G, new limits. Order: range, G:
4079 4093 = 4.0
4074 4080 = 3.5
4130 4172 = 3.9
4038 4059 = 3.8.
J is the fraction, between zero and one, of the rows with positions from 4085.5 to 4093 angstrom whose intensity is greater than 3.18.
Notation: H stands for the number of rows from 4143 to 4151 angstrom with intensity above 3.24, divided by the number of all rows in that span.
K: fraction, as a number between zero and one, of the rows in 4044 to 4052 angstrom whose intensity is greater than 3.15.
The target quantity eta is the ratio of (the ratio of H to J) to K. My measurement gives 0.7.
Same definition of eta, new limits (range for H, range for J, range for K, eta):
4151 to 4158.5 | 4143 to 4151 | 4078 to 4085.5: 0.0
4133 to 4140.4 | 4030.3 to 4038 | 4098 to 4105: 0.0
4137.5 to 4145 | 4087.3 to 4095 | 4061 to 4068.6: 0.6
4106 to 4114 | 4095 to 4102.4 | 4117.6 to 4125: 1.1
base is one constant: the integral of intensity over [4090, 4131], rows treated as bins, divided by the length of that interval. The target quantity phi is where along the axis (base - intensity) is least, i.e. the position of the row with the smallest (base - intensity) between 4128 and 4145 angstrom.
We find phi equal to 4143.73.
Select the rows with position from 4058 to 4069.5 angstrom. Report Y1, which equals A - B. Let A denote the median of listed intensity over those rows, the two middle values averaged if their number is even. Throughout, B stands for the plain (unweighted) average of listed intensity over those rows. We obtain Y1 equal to 0.026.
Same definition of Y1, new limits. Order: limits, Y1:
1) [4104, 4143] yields -0.064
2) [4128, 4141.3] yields -0.014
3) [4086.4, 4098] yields 0.006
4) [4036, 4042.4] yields -0.007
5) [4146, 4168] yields 0.017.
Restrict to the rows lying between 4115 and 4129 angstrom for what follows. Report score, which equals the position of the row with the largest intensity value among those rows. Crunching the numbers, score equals 4117.10 angstrom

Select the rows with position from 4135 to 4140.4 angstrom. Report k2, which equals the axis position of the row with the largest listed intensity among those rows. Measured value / 4138.96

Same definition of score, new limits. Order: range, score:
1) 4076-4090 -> 4081.23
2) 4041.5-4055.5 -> 4042.88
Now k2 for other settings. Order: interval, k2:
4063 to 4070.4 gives 4069.03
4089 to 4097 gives 4090.64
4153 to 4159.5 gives 4155.19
